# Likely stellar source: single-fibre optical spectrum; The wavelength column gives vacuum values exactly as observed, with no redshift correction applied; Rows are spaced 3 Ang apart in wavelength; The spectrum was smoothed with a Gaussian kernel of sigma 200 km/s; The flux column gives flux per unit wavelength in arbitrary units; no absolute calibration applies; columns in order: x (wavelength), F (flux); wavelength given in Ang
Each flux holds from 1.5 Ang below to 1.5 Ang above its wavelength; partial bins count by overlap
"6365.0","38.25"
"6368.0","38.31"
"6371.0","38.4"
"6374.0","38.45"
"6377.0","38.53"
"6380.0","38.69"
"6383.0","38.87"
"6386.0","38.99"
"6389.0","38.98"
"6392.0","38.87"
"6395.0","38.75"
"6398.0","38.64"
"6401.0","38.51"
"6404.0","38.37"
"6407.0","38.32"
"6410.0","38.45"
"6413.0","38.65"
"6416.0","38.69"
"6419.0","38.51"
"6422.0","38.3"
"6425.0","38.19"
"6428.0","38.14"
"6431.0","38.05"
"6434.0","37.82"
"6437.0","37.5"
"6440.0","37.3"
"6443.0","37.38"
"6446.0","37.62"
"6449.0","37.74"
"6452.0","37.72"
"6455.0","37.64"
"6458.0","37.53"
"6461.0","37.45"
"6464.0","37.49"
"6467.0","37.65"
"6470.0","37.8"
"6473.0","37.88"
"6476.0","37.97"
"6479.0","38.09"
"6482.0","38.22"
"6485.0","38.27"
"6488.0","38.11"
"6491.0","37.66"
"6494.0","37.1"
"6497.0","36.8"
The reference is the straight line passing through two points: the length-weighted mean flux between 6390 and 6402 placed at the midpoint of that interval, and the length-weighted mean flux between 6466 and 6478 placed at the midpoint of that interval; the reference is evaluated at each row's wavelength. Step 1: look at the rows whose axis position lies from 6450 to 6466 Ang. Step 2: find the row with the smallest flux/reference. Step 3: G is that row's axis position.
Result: 6461.0 Ang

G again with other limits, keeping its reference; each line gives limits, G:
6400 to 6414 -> 6407.0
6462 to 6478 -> 6464.0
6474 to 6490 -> 6476.0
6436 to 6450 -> 6440.0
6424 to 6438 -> 6437.0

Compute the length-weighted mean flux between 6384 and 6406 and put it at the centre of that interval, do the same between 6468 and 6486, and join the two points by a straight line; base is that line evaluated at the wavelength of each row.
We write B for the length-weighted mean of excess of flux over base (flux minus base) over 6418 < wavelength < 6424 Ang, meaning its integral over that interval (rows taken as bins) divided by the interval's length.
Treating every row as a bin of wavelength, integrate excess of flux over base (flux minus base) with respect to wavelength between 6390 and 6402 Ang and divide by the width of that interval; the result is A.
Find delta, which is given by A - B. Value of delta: 0.12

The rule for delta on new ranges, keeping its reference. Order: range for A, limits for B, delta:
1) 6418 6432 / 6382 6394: -0.37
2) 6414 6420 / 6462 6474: 0.49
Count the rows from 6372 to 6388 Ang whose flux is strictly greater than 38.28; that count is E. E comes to 5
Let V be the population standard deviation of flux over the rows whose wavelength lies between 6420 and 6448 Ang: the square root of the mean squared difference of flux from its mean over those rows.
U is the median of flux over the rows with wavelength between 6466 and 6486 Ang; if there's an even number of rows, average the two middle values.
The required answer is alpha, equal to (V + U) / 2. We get 19.2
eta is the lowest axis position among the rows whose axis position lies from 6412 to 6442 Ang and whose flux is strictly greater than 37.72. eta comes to 6413.0 Ang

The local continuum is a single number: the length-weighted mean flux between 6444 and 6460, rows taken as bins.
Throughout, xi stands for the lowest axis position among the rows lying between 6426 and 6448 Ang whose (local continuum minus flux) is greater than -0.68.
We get 6428.0 Ang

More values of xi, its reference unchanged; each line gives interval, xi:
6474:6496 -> 6476.0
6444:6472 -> 6446.0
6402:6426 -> 6422.0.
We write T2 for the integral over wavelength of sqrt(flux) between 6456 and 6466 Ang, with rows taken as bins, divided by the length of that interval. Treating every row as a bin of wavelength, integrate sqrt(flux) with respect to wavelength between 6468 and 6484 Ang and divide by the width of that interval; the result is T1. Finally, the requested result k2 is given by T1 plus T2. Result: 12.29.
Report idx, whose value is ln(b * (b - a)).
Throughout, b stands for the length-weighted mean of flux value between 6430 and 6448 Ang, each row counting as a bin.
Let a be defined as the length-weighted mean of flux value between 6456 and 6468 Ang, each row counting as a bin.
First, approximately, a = 37.5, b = 37.6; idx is 1.0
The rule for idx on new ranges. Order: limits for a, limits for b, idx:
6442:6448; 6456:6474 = 1.3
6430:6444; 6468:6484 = 2.7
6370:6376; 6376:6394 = 2.7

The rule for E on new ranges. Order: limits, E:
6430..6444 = 0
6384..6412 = 9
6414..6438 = 3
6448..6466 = 0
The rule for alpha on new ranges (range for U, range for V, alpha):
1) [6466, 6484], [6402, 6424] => 19.0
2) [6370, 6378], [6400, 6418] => 19.3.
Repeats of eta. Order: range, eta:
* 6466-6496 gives 6470.0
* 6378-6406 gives 6380.0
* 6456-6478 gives 6470.0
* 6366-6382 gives 6368.0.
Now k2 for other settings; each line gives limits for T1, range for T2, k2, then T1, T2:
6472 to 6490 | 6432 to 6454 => 12.30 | 6.17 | 6.13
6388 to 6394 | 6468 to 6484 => 12.40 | 6.24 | 6.16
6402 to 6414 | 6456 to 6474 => 12.33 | 6.20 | 6.13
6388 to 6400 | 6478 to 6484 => 12.41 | 6.23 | 6.18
